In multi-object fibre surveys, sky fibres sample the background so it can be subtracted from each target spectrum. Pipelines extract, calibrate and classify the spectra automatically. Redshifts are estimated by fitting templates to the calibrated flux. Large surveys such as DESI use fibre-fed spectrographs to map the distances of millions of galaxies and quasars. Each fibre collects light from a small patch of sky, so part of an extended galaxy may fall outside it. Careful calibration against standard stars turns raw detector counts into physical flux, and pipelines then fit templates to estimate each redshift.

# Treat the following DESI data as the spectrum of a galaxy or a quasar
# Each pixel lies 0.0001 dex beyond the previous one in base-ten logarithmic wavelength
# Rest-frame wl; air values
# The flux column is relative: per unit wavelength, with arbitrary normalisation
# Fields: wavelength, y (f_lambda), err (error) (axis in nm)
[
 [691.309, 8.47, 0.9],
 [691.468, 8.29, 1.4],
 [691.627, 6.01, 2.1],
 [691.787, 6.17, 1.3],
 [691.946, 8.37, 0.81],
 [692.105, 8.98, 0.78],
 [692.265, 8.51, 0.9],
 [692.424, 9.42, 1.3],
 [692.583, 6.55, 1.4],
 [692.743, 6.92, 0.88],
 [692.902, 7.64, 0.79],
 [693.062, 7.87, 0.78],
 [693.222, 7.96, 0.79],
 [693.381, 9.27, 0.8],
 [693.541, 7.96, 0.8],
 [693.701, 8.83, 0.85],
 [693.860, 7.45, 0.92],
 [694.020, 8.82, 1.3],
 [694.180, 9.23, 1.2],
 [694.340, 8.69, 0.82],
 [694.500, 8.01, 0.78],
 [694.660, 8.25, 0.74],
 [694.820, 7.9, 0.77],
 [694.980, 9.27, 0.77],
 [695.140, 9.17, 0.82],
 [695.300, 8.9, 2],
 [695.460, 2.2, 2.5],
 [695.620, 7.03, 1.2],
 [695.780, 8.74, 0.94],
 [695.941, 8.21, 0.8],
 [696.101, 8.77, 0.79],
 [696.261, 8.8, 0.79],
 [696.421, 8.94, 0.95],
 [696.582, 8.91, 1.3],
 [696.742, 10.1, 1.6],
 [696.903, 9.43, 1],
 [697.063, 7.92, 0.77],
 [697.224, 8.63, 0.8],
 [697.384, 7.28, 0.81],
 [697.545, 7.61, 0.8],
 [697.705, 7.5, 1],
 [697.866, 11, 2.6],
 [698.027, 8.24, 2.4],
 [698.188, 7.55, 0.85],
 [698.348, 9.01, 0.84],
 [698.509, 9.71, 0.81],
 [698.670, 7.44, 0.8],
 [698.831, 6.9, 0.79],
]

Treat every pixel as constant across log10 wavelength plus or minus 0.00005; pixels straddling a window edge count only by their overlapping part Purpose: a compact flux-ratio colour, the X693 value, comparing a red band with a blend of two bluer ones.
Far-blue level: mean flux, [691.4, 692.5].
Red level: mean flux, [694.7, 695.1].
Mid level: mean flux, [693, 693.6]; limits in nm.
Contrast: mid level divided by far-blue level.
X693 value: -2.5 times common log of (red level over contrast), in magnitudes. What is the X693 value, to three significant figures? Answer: -2.29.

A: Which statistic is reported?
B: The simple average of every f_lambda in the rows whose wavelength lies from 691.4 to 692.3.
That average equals 7.7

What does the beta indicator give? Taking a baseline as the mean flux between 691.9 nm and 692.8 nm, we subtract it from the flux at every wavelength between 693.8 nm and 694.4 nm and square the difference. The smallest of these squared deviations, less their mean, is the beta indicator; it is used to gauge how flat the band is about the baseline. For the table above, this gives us -0.3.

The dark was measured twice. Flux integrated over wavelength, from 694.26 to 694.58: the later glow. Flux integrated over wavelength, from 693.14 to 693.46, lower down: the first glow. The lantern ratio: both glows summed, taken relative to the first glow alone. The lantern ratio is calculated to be 1.97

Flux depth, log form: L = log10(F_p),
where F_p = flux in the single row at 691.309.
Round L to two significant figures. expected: 0.93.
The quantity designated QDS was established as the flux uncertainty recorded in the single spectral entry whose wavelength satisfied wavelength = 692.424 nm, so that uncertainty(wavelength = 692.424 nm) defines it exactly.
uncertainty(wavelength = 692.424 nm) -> 1.30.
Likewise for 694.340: 0.82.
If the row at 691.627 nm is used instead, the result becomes 2.10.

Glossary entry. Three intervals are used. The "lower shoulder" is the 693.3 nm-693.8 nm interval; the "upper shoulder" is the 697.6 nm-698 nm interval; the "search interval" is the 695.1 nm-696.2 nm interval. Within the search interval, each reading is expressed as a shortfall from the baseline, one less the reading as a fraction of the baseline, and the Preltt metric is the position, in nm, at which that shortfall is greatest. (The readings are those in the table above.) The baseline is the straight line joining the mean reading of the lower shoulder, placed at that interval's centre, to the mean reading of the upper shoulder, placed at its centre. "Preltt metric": 695.460 nm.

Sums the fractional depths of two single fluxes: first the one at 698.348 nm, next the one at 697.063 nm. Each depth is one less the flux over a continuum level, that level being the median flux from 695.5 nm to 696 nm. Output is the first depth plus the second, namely -0.06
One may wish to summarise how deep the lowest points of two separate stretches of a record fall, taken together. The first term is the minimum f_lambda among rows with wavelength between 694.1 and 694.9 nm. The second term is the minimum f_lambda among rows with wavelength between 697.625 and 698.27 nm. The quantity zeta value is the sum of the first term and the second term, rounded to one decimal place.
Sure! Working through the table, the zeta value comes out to 15.4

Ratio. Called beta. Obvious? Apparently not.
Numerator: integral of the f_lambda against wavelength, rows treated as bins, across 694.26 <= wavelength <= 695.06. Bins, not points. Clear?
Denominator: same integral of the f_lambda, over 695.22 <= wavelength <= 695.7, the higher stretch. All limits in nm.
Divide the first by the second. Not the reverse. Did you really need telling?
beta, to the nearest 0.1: 2.3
